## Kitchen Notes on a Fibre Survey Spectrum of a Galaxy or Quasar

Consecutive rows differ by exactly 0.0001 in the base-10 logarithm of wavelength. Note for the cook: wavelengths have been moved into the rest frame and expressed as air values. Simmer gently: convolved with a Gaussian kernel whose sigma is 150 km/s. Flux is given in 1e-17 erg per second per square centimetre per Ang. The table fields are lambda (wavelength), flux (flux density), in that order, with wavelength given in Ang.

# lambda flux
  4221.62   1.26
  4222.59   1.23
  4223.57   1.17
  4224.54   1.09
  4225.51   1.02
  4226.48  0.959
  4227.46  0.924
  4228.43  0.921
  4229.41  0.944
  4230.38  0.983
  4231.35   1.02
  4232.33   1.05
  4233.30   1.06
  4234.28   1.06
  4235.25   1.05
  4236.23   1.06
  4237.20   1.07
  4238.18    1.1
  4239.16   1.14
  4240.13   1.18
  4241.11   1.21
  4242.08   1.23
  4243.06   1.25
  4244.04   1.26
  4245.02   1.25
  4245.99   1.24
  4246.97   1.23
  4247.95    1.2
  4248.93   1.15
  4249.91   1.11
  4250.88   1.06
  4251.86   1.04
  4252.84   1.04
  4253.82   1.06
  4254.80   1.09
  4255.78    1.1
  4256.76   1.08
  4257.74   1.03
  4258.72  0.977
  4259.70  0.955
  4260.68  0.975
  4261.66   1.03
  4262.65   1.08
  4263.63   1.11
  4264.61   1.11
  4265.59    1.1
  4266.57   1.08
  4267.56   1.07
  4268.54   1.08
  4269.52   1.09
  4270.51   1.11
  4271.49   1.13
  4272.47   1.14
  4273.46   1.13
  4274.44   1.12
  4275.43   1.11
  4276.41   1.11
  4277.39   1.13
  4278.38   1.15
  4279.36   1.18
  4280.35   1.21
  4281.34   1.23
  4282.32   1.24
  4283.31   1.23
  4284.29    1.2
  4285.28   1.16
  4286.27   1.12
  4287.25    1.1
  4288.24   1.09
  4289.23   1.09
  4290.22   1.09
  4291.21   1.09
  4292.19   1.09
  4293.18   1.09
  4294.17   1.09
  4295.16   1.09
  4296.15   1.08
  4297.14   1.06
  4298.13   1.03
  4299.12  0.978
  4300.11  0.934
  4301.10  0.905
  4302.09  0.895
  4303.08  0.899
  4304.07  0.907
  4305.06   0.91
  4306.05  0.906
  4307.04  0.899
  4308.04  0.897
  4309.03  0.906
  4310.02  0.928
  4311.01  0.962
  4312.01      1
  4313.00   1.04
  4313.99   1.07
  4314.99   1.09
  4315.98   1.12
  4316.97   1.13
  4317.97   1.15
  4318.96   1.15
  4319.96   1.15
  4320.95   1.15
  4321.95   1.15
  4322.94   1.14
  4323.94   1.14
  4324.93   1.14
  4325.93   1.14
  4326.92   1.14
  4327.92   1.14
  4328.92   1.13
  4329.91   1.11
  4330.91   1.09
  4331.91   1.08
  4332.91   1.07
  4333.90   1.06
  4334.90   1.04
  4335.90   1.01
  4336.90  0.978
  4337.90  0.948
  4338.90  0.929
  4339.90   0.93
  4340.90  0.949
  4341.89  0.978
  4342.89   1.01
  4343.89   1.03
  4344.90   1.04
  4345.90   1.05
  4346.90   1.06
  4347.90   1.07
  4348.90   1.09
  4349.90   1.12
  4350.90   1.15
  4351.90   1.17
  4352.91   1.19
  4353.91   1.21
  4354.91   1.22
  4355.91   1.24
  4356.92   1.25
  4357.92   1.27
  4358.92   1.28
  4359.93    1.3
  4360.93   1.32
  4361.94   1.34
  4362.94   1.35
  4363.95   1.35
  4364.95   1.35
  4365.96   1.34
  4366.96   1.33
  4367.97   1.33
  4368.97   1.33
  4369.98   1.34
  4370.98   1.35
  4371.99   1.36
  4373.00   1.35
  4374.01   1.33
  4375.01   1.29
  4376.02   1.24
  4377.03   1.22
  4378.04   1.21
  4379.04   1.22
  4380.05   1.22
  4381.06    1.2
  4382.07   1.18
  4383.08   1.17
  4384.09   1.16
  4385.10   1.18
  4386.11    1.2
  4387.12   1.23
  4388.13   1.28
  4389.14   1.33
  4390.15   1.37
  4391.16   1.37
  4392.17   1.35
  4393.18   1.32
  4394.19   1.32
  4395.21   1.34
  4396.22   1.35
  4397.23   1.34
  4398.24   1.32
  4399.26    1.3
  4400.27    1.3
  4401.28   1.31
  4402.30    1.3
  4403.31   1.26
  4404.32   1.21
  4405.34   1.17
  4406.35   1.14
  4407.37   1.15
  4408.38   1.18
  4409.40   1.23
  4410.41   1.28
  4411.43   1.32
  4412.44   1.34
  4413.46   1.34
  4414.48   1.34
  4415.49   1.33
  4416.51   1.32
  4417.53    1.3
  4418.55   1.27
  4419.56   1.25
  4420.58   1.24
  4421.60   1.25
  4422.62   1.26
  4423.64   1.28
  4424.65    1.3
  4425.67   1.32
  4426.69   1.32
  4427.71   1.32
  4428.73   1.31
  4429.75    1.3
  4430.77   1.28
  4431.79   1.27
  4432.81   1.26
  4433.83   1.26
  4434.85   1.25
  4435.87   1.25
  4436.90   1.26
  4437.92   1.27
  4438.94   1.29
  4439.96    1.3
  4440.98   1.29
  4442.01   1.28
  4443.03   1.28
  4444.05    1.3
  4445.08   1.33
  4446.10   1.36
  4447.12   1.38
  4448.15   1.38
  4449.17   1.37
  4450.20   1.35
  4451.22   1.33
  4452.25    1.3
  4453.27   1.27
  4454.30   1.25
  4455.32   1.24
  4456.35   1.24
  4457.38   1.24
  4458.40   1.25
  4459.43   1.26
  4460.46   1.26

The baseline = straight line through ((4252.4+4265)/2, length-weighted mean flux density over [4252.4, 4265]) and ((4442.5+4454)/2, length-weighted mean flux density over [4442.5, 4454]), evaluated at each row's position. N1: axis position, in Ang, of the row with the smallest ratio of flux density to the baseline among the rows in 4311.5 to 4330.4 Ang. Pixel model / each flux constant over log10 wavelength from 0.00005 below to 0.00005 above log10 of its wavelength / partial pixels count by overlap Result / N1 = 4312.01 Ang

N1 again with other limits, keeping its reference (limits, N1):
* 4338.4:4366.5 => 4339.90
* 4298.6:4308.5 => 4308.04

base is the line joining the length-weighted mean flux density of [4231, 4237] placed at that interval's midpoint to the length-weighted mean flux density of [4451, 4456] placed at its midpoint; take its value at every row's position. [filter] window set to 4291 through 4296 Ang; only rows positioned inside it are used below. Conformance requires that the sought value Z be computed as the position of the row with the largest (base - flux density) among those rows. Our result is 4295.16 Ang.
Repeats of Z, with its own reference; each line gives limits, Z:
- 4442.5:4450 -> 4443.03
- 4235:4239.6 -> 4235.25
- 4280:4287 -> 4286.27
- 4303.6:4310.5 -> 4308.04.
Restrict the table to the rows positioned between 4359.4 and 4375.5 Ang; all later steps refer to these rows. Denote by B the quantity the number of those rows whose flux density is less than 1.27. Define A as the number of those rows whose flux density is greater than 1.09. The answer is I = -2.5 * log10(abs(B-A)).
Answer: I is -3.0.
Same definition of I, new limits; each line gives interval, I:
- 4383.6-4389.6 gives -0.8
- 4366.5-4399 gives -3.3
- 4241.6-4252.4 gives -0.8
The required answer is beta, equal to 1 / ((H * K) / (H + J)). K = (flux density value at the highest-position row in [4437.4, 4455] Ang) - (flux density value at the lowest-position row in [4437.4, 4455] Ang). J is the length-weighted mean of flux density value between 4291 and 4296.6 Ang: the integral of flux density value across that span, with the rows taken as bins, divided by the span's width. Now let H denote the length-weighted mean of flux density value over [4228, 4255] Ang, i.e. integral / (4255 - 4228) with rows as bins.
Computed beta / -99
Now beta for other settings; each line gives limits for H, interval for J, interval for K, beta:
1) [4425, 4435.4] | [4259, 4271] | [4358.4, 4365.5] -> 26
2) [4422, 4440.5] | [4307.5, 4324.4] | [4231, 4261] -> -41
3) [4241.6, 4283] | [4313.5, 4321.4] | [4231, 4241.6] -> 11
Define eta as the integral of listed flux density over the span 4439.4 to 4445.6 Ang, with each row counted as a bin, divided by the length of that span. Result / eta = 1.30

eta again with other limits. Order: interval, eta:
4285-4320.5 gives 1.03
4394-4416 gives 1.28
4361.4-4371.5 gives 1.34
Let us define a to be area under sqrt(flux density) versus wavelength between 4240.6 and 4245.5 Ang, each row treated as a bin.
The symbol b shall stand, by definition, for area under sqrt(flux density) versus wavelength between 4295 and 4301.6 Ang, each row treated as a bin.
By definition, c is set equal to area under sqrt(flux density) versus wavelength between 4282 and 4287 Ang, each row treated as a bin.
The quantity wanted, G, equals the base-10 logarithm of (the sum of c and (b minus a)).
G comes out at 0.82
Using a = 5.4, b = 6.6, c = 5.4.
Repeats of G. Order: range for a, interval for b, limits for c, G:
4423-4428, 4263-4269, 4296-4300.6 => 0.71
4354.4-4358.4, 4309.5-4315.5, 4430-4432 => 0.58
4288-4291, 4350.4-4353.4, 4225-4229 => 0.60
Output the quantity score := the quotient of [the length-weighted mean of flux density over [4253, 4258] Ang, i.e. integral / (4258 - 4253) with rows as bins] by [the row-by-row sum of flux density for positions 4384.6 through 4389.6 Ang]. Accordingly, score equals 0.172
